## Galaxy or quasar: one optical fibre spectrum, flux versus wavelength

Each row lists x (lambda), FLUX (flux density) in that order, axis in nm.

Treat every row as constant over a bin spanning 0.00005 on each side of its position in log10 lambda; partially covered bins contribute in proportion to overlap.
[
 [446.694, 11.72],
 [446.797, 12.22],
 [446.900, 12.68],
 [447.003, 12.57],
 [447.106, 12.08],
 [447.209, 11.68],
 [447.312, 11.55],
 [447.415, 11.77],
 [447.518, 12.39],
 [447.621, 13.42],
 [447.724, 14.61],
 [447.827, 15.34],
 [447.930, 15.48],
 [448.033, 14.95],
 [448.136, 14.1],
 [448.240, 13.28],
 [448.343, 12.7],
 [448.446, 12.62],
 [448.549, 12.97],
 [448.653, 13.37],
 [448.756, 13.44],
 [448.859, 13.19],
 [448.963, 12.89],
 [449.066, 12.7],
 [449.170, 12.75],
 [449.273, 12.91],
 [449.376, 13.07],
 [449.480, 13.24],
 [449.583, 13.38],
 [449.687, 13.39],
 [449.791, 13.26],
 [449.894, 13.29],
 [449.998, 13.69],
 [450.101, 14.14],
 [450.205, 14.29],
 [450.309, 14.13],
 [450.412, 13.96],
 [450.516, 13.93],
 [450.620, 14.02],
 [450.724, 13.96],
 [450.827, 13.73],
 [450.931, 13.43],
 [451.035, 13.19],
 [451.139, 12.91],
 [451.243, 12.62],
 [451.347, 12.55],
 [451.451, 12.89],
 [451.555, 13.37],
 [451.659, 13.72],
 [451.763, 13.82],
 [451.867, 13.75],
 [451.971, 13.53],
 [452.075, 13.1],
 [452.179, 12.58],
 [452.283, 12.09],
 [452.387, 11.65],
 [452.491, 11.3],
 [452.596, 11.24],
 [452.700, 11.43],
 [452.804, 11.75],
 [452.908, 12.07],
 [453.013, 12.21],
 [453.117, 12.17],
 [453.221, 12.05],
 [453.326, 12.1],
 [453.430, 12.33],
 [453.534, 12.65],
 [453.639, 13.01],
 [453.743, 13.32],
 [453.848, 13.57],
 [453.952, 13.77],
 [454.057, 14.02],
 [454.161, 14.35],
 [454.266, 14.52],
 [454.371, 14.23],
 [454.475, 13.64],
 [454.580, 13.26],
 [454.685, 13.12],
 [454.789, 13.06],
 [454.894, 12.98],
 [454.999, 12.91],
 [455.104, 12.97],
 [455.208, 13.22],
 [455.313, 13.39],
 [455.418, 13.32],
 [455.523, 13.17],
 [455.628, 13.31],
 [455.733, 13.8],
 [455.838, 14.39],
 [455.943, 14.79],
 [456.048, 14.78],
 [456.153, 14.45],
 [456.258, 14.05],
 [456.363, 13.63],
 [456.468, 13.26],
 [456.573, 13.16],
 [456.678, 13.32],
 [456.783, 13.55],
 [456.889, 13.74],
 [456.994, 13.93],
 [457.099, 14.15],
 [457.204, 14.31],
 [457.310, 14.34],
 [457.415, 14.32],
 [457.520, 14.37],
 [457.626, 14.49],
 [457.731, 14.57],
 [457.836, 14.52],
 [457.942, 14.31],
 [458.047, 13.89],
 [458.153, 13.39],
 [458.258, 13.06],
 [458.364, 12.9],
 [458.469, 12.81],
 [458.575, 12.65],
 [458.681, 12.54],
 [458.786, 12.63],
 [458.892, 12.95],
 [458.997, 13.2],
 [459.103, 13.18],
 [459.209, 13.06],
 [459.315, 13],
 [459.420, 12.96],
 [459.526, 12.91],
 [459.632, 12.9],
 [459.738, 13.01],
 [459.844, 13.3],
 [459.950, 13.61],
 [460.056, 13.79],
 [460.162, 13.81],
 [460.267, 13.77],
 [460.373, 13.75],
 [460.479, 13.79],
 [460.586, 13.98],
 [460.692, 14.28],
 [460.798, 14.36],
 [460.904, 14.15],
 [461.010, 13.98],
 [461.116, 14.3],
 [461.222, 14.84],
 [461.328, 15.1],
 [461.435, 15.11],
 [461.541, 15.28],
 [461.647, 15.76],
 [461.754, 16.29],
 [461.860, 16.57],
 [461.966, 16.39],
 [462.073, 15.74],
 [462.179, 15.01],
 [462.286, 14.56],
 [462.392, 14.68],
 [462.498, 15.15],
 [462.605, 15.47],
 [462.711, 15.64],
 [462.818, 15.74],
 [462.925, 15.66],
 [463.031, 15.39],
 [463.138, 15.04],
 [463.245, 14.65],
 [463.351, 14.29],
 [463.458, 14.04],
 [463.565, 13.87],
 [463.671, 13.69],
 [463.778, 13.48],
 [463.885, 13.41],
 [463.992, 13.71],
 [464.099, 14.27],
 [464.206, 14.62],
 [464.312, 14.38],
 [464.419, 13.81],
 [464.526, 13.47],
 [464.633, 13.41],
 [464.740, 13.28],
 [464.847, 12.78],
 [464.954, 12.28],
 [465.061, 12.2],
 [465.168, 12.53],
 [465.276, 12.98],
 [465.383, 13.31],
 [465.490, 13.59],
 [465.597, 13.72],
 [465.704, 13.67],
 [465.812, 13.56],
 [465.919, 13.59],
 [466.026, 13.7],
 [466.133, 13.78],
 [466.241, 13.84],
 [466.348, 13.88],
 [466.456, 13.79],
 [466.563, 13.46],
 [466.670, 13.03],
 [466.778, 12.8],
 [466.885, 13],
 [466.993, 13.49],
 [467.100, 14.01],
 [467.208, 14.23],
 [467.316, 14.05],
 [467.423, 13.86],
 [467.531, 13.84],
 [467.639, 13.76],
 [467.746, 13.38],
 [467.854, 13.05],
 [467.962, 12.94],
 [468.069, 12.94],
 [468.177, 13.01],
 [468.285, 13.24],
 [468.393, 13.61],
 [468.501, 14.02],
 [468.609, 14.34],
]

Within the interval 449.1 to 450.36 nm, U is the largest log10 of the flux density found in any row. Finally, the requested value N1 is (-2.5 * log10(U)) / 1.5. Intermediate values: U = 1.16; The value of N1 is -0.104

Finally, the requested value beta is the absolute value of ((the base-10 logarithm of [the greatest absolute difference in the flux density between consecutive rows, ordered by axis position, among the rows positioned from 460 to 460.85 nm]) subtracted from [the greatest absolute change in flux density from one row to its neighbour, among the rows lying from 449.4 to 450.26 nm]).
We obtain 0.97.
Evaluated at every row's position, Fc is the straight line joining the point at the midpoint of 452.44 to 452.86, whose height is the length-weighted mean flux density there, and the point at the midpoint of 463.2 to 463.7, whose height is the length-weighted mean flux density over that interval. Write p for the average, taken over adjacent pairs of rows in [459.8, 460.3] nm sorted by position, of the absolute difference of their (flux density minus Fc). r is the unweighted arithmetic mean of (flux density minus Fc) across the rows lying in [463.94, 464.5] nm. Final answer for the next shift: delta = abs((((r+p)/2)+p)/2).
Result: 0.1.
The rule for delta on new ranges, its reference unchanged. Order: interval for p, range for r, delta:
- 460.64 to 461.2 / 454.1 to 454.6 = 0.7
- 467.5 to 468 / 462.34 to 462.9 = 0.5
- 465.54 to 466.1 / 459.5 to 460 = 0.0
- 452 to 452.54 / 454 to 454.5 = 0.9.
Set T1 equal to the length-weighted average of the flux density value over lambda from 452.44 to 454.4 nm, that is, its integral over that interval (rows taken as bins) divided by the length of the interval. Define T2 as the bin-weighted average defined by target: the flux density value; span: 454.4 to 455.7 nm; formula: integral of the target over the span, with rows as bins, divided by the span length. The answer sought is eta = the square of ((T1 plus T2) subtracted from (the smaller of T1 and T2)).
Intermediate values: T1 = 12.7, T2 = 13.2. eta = 175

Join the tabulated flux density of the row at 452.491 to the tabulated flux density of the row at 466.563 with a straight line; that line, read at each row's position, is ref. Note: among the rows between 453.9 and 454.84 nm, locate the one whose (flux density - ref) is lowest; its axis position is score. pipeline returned 454.789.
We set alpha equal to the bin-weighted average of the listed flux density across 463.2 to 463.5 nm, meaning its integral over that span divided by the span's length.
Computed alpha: 14.3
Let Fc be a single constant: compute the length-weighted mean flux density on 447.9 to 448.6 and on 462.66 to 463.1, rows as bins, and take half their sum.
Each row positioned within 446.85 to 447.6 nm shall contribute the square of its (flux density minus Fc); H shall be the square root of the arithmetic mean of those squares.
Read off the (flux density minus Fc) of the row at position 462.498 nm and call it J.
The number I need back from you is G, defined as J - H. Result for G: -2.0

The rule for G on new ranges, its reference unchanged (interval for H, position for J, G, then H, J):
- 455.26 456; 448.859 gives -2.5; 1.1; -1.4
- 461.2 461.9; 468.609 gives -1.4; 1.1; -0.3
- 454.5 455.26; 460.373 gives -2.4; 1.6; -0.9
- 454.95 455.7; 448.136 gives -2.0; 1.4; -0.5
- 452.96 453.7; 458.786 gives -4.3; 2.3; -2.0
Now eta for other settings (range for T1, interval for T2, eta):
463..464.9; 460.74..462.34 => 230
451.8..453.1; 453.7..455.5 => 182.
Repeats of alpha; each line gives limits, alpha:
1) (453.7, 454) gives 13.6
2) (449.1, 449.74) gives 13.1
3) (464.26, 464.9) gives 13.5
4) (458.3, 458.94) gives 12.7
